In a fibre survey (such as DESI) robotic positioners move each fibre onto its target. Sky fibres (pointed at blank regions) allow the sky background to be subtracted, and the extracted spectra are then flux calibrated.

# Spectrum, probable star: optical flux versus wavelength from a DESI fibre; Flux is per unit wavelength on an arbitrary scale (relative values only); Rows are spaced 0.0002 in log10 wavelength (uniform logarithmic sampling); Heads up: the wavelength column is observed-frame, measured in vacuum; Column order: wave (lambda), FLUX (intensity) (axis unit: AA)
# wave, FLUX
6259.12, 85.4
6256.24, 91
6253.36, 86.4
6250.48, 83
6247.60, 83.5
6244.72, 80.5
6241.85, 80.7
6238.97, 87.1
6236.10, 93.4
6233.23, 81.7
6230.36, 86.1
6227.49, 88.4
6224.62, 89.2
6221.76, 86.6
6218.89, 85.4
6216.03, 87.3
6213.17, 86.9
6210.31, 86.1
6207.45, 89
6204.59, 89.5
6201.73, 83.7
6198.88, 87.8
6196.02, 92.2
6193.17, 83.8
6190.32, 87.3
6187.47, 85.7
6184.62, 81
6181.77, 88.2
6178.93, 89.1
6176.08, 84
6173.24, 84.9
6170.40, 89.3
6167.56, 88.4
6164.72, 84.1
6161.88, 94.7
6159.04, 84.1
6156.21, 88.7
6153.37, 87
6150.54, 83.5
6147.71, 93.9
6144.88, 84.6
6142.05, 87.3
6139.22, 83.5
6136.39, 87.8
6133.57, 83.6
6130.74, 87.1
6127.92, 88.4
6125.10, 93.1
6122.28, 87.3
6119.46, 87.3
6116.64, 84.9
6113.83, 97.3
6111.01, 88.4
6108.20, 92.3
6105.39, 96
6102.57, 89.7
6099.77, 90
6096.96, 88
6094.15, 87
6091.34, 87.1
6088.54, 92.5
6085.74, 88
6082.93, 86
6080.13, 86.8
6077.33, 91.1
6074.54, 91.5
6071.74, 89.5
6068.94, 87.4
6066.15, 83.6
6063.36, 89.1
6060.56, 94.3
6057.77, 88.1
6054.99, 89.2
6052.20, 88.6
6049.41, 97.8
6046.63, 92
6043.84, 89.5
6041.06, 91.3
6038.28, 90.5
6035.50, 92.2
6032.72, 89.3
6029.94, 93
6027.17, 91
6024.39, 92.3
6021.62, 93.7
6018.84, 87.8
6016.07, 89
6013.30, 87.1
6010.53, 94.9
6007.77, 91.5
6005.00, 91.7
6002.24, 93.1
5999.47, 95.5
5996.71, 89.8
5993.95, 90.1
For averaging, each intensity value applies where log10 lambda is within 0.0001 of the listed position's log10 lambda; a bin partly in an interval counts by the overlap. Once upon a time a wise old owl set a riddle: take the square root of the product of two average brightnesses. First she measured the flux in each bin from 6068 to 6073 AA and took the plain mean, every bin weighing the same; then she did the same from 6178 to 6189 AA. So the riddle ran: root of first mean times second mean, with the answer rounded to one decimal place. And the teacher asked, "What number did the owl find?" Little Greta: 87.2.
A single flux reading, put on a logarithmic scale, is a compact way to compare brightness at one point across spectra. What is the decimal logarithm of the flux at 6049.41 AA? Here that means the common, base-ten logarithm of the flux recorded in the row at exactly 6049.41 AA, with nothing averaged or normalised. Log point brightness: 1.99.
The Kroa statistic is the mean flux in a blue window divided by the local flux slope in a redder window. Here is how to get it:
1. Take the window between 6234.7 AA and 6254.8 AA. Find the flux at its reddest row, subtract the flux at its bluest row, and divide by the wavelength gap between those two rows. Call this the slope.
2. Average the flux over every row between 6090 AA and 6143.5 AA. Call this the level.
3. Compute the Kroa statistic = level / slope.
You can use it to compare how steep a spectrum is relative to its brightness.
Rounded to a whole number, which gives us -219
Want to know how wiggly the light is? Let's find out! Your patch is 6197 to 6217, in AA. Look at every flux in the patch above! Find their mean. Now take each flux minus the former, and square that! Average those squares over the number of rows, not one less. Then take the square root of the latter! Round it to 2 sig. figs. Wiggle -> 1.8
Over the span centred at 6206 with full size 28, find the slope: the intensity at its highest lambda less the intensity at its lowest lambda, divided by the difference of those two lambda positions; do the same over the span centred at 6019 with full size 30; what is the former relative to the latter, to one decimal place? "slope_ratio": -0.7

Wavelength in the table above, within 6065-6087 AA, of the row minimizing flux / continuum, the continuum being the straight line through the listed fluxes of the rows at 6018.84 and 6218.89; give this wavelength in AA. 6066.15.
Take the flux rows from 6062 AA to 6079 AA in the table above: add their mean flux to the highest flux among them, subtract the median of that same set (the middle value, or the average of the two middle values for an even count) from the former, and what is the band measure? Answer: 90.9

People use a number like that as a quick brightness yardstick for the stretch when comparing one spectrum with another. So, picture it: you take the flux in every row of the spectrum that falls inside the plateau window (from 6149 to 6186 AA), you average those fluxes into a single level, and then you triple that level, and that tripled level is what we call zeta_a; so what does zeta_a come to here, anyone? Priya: 260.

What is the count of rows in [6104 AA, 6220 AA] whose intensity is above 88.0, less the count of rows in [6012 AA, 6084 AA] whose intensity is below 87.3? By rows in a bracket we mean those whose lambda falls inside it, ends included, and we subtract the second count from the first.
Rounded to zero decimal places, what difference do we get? 12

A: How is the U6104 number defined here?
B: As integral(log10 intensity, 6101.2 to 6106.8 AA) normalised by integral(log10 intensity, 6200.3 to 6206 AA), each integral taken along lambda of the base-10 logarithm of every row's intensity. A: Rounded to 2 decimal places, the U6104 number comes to 1.00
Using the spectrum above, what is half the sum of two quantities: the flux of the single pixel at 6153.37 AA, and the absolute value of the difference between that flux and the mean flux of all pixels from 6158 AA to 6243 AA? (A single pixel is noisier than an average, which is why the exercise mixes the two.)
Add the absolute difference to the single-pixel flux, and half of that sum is 43.6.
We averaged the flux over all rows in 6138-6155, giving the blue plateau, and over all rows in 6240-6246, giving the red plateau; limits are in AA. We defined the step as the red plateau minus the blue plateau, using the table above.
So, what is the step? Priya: -6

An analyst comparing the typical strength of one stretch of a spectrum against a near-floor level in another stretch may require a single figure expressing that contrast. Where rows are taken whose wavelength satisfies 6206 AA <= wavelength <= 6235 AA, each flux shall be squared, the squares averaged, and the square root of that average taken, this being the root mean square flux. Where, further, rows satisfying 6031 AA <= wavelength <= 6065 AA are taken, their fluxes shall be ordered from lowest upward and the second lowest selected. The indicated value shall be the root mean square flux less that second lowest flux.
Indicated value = -1.9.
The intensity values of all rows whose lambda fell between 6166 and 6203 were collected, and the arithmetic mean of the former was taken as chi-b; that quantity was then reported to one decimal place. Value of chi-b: 86.6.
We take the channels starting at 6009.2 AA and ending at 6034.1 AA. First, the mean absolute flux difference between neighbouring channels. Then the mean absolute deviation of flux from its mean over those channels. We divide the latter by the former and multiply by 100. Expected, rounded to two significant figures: 73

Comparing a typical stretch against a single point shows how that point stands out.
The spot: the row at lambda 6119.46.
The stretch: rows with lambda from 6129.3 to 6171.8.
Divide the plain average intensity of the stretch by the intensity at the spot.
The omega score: 1.00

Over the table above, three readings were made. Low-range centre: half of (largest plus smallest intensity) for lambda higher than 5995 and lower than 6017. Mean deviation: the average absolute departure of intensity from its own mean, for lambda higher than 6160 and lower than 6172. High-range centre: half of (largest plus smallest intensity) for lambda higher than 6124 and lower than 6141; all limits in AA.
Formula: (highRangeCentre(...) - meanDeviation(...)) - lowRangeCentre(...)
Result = -5.9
